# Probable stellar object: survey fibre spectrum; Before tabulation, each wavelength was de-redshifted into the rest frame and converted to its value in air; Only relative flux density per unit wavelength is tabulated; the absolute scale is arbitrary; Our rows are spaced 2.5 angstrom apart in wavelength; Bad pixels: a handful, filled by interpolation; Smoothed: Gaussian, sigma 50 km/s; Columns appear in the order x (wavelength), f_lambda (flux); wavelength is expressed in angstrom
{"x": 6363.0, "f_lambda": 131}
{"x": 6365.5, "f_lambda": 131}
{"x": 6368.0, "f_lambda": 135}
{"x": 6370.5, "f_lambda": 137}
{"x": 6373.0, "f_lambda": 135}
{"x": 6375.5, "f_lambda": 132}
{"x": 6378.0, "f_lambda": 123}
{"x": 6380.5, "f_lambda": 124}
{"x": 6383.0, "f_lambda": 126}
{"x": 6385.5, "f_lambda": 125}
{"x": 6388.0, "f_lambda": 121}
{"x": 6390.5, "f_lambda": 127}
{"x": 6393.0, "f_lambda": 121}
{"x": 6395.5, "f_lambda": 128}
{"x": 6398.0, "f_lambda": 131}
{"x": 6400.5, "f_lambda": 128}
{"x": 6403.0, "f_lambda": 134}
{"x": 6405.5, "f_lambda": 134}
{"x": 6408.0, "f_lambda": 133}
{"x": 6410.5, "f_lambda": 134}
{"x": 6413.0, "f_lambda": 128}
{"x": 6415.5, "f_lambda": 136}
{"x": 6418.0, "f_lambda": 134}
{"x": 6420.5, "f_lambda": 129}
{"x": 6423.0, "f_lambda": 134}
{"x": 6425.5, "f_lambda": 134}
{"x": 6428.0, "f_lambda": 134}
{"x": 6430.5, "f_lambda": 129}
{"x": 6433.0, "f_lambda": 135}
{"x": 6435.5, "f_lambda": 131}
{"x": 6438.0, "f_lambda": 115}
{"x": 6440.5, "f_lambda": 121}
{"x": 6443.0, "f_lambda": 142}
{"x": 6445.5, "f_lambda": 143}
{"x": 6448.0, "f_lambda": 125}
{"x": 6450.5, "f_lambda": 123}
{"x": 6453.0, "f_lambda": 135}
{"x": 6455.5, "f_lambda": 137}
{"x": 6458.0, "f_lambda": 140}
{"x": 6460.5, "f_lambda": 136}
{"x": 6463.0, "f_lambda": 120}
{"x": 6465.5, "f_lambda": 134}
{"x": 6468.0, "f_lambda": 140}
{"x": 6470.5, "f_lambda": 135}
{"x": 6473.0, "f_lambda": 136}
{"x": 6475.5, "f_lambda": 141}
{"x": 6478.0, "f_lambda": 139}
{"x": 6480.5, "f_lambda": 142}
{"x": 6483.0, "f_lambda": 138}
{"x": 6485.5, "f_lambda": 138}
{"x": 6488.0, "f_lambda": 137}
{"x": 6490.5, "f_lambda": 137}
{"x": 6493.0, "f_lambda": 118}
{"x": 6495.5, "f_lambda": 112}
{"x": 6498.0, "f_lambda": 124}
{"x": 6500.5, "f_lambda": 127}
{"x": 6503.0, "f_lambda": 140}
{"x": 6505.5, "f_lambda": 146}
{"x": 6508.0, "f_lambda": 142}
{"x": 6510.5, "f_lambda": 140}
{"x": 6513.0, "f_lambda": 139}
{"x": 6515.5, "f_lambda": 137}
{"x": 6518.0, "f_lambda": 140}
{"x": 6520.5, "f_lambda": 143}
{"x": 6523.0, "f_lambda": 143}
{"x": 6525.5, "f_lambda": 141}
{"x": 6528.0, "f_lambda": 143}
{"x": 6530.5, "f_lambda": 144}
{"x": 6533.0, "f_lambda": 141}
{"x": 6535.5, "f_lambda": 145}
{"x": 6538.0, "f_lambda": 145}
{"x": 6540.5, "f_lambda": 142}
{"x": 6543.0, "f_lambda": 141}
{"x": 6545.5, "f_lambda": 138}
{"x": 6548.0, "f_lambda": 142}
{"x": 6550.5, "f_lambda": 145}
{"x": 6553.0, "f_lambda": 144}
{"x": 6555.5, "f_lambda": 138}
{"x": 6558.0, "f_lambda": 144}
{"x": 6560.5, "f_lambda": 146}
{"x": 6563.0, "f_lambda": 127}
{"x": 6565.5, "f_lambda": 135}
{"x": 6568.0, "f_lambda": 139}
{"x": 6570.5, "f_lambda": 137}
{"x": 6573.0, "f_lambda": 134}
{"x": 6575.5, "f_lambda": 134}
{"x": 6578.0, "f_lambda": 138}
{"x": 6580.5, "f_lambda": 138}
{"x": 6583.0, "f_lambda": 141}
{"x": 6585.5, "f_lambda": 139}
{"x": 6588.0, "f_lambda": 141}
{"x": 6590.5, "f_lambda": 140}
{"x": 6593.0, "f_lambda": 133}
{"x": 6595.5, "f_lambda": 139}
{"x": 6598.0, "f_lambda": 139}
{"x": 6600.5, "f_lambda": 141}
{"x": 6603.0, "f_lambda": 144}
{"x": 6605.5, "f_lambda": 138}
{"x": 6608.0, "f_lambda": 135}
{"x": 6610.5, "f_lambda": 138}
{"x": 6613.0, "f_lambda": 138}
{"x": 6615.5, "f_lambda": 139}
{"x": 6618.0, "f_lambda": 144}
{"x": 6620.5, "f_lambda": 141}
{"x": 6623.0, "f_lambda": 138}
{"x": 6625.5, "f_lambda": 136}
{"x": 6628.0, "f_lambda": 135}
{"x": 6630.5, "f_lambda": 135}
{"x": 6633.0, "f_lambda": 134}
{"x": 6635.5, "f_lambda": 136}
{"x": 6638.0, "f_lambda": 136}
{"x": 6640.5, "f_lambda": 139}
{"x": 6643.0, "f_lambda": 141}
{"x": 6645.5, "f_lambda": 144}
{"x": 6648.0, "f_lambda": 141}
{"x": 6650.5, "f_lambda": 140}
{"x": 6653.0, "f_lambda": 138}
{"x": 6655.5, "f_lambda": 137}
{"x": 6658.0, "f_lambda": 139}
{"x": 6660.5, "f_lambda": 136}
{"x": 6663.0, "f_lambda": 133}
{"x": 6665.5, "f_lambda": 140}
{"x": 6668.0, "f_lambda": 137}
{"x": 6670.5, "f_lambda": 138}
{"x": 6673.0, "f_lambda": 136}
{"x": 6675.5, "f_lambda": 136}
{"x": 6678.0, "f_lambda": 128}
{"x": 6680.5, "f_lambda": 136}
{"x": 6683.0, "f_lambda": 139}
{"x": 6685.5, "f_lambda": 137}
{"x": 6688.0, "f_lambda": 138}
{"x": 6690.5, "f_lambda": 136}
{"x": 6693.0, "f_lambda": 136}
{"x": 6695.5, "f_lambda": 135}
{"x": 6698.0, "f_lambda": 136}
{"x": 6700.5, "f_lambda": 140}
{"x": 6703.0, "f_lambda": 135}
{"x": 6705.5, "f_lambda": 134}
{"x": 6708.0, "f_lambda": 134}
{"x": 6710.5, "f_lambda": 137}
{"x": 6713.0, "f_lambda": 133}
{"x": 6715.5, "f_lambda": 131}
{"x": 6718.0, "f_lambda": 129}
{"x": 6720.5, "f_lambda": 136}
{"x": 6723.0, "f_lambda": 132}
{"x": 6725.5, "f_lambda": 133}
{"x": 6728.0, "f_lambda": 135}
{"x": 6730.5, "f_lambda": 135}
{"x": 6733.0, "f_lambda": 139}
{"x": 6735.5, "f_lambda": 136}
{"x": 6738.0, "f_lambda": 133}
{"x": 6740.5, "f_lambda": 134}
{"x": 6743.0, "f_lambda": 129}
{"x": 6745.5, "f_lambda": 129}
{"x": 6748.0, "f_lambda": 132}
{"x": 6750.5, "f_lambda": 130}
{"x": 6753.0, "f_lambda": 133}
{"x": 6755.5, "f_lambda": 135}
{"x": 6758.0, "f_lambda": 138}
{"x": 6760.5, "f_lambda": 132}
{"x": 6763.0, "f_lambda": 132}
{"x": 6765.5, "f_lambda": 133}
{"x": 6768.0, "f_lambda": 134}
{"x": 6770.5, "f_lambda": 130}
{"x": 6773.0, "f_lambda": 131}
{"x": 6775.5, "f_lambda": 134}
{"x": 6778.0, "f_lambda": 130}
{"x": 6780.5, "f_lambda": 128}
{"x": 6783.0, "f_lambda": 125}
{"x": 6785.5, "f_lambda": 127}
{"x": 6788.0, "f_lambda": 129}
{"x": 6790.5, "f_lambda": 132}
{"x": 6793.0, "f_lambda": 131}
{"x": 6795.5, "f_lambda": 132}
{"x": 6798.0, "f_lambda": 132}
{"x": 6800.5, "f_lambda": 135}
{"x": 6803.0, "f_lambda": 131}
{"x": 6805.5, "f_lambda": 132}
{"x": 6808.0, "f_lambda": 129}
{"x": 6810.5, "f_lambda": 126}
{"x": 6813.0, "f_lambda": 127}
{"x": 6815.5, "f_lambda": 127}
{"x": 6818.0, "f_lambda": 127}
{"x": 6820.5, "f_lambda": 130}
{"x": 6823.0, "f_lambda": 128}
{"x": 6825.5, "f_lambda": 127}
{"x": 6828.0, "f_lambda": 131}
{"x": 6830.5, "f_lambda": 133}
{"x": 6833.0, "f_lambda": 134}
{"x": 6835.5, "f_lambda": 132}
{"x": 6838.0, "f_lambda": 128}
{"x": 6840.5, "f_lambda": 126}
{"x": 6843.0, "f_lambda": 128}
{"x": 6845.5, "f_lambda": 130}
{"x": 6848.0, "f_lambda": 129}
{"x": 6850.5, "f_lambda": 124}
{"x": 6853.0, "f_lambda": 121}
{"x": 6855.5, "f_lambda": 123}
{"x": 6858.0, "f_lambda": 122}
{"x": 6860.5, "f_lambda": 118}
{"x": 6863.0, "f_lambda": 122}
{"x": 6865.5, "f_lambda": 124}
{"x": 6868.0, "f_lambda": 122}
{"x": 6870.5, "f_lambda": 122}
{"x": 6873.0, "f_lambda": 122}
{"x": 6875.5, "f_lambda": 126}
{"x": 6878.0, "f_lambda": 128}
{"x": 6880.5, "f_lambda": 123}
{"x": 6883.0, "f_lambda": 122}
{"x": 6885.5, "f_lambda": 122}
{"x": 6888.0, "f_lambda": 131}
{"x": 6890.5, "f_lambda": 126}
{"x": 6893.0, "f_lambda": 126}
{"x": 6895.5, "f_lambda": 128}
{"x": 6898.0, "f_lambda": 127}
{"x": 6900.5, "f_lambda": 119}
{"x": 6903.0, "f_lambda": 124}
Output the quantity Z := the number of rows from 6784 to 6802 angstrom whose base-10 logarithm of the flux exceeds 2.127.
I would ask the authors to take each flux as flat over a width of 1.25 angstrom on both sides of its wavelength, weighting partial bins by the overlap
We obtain 1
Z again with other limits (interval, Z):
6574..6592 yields 7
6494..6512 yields 4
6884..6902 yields 0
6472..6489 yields 7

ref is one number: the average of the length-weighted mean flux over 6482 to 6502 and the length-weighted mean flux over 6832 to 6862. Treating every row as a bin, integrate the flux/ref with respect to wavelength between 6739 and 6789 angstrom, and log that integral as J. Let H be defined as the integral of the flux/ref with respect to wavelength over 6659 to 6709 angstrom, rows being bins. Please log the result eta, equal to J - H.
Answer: -2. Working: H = 53.3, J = 51.5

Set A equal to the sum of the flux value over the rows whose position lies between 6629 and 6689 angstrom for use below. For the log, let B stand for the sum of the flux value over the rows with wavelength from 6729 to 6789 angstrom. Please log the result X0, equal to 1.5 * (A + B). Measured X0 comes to 9693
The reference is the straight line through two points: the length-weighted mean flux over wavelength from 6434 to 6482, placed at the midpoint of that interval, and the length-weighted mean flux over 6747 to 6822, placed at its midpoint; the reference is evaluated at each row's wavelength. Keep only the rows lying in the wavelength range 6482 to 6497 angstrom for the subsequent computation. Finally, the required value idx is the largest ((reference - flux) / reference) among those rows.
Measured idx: 0.16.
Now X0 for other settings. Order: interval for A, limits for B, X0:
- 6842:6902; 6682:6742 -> 9342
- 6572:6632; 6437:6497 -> 9753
